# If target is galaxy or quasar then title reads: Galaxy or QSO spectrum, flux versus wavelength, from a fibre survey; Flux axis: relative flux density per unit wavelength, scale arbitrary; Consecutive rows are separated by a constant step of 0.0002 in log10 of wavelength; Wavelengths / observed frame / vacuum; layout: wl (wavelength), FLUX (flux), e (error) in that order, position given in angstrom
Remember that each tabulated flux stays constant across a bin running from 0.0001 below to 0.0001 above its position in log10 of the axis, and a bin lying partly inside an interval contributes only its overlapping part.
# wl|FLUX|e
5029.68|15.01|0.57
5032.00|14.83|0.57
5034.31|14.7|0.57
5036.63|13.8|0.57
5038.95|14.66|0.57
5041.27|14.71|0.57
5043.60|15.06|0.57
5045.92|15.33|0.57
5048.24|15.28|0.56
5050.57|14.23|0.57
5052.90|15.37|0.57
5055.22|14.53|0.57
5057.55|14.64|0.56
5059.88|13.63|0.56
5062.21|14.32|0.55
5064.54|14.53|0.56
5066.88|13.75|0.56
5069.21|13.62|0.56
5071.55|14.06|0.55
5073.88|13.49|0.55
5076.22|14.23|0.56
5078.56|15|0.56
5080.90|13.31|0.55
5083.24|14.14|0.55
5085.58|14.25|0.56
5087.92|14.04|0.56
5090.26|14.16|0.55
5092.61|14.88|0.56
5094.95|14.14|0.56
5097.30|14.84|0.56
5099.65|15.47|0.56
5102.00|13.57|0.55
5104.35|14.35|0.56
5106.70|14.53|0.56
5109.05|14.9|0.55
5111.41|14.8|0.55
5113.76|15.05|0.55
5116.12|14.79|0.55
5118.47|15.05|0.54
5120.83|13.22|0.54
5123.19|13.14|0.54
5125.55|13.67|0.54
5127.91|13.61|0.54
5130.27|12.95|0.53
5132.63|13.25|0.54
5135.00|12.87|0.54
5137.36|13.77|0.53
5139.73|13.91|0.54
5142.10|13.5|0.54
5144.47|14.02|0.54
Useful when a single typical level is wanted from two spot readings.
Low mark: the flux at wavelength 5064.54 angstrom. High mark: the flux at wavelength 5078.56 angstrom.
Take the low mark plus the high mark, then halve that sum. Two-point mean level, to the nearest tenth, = 14.8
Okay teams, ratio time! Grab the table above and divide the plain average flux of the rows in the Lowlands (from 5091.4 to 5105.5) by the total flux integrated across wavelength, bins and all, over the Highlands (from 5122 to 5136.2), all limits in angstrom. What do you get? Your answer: 0.077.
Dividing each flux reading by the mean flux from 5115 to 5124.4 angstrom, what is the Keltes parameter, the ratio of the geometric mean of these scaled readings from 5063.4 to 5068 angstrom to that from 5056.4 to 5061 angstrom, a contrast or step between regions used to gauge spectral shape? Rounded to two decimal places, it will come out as 1.00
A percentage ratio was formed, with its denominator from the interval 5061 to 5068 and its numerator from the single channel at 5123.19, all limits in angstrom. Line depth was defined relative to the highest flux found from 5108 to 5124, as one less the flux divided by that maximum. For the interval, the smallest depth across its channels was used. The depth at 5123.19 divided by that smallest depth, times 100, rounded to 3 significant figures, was 367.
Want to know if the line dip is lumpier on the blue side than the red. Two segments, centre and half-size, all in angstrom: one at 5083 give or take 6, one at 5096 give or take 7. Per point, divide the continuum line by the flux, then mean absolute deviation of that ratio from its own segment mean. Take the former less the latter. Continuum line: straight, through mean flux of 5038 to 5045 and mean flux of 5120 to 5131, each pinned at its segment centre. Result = -0.011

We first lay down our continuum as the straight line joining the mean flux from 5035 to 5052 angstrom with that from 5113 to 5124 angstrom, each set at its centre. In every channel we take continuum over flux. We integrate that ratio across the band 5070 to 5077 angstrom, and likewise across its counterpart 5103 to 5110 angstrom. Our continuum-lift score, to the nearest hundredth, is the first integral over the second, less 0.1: 0.96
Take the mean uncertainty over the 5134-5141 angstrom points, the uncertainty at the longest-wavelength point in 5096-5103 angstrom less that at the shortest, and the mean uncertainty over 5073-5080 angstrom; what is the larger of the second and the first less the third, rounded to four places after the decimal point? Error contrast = -0.0100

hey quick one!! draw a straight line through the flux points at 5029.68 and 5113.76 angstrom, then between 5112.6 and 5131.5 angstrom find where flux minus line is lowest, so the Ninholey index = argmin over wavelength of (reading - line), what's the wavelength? 5130.27 angstrom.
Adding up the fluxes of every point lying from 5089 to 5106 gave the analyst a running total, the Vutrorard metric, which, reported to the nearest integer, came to 101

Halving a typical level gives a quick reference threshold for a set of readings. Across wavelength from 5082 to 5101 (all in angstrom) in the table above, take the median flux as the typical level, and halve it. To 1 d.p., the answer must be 7.1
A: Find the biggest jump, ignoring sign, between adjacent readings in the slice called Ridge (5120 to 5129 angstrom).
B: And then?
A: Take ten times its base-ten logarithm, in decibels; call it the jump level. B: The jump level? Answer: -2.8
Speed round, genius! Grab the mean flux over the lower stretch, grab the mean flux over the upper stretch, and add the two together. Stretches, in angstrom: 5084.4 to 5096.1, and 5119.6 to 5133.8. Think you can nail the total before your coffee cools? 27.6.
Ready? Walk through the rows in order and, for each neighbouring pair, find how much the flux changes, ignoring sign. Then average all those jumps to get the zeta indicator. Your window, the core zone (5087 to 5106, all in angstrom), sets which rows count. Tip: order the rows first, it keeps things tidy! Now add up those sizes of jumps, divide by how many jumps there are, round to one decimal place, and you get 0.8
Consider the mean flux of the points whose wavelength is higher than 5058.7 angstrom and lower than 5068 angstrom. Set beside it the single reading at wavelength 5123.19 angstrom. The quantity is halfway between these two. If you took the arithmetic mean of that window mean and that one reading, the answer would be 13.6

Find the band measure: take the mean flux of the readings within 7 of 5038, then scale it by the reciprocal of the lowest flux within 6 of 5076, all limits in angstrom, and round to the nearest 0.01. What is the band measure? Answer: 1.10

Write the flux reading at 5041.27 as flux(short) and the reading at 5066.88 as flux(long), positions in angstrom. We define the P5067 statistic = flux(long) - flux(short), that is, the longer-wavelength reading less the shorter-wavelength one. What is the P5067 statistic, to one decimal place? -1.0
